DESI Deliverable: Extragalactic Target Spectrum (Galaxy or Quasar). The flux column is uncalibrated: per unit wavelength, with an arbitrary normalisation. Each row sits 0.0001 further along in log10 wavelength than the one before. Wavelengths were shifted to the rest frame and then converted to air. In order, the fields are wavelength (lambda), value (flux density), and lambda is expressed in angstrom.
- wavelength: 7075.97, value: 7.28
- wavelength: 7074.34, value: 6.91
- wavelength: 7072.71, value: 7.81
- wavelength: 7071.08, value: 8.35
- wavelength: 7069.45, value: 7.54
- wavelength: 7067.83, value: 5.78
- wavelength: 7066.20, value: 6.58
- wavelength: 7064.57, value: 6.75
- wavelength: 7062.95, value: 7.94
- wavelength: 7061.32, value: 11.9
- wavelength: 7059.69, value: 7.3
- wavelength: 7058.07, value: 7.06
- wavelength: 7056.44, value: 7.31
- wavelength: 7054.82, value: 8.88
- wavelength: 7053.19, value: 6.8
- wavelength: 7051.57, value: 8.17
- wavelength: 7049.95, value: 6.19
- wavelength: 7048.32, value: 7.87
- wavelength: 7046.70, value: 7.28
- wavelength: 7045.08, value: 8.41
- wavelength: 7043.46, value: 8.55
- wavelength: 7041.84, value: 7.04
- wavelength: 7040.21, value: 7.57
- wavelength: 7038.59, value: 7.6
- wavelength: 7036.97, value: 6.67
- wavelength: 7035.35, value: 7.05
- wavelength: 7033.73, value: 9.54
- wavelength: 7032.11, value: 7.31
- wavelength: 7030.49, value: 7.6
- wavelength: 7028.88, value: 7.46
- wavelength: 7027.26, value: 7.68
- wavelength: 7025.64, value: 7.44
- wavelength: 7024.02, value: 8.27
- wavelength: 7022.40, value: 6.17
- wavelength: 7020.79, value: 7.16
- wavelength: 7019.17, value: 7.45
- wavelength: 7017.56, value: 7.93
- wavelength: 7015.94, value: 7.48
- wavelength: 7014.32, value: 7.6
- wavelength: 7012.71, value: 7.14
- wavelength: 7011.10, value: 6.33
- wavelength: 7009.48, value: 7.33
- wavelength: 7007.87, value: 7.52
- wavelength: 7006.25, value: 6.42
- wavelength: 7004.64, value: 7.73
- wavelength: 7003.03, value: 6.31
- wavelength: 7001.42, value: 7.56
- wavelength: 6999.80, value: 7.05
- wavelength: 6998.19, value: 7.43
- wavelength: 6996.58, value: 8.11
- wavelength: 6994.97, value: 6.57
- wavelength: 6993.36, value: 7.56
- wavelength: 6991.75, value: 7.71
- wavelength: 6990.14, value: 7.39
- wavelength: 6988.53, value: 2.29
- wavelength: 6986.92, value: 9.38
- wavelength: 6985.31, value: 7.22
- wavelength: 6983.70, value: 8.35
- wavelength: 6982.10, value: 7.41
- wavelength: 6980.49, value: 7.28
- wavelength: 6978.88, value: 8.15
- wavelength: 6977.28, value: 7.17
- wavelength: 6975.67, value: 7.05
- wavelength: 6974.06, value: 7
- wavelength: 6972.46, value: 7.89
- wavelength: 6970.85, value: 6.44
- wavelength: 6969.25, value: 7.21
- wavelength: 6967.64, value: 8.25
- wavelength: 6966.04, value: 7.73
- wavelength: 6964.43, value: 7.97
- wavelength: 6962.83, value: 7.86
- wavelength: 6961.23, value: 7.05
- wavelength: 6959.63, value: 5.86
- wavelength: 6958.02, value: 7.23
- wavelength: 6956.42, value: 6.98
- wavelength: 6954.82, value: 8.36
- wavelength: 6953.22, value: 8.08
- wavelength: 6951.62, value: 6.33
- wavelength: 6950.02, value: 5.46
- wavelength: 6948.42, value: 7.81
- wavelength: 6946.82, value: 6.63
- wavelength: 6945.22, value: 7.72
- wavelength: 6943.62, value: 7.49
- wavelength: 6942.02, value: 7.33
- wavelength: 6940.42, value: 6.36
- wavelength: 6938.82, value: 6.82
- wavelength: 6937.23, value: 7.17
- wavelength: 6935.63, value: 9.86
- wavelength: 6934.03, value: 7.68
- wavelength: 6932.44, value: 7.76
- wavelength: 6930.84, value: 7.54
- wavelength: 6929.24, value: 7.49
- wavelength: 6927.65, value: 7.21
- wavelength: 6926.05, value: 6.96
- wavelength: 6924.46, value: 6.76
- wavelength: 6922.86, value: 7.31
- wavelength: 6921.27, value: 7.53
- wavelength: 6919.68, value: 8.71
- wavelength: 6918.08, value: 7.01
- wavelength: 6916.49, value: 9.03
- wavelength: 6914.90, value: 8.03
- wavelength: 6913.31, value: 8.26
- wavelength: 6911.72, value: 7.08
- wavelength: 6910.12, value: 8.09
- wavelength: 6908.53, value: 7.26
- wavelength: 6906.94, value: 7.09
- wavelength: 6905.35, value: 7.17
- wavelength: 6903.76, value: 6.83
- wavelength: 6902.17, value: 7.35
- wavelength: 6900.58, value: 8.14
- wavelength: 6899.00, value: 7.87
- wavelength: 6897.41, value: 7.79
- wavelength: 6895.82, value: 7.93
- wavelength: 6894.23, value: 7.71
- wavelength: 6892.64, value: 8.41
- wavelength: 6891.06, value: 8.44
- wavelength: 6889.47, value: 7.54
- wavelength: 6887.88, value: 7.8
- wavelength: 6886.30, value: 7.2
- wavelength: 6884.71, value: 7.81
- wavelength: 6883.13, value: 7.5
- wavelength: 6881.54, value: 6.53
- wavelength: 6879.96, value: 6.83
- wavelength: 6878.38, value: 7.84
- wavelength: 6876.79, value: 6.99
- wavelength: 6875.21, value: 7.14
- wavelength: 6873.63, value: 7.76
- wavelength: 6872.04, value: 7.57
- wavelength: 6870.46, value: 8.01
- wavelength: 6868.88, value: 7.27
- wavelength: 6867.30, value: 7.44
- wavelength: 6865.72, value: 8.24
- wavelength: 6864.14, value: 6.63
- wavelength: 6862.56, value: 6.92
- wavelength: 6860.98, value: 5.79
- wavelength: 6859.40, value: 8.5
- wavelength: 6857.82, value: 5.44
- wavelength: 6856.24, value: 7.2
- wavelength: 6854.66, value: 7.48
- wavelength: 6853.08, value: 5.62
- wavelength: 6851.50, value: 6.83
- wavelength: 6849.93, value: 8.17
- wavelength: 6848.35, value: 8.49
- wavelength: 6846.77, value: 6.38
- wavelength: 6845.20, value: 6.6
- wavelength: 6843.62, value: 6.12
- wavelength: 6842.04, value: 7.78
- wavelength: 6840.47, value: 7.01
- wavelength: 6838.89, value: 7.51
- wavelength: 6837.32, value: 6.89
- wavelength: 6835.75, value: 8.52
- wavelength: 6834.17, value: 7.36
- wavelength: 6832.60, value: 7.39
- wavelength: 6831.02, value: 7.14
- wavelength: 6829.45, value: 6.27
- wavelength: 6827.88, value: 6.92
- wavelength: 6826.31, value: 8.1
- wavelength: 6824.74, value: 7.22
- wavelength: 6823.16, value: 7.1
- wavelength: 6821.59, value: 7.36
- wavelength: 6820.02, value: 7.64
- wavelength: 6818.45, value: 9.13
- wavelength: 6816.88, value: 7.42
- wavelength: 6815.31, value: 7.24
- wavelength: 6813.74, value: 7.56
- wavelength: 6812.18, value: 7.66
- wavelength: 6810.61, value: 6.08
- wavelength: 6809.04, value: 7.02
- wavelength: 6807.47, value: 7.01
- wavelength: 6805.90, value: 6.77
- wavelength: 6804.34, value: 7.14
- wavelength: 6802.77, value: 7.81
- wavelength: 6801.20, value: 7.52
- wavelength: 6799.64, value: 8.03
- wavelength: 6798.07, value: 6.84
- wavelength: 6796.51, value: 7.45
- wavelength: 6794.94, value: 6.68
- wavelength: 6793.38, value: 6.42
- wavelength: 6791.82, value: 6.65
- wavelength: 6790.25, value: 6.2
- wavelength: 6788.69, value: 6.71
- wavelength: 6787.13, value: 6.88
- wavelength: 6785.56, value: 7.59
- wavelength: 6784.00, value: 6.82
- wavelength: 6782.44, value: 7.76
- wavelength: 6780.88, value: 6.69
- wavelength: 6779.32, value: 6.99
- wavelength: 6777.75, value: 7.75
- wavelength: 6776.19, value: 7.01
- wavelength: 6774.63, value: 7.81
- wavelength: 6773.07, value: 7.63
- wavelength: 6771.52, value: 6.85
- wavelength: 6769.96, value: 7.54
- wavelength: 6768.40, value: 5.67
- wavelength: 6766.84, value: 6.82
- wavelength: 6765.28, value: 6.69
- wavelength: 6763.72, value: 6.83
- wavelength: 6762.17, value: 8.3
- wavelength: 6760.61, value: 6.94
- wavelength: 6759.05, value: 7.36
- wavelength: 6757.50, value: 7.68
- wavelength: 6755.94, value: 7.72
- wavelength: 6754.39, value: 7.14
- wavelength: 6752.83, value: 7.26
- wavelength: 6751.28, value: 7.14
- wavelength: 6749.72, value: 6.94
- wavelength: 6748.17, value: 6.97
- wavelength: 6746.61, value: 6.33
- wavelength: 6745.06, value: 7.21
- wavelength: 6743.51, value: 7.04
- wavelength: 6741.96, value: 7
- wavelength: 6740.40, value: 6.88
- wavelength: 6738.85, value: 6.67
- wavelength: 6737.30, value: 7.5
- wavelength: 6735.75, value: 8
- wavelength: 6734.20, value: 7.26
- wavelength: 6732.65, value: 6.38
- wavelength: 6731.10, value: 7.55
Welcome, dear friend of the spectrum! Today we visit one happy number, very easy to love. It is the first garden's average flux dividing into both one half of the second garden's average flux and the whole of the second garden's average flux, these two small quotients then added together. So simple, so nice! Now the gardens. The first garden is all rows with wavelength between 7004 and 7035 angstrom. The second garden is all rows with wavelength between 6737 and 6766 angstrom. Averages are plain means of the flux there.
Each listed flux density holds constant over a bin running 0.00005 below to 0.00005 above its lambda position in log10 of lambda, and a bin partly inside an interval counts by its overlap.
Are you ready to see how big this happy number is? 1.44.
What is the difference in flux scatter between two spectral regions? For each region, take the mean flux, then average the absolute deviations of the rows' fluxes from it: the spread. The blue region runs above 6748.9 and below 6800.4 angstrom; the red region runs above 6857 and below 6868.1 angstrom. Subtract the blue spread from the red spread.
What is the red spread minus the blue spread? 0.5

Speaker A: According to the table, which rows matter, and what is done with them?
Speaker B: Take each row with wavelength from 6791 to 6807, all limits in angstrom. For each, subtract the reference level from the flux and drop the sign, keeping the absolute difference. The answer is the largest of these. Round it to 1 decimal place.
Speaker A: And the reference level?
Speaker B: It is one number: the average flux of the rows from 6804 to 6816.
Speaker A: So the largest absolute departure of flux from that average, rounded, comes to 1.0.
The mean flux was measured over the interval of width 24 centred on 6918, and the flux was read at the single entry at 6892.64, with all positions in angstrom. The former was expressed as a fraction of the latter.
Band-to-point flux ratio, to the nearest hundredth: 0.90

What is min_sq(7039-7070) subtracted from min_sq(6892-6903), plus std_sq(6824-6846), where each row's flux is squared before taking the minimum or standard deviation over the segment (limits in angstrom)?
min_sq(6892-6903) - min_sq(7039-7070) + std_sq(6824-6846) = 30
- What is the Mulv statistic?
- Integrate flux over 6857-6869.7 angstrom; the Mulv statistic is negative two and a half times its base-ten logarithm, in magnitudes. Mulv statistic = -4.9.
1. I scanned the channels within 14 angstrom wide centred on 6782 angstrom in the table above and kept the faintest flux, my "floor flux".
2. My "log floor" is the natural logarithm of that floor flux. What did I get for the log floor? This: 1.90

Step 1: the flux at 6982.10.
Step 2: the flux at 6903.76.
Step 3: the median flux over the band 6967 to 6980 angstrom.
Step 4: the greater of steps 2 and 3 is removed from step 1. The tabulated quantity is 0.2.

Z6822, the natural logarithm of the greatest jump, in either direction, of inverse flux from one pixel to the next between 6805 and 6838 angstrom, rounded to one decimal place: -3.4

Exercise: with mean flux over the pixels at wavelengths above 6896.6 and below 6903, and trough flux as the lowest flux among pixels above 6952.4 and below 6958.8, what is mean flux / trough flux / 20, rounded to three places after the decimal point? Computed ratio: 0.056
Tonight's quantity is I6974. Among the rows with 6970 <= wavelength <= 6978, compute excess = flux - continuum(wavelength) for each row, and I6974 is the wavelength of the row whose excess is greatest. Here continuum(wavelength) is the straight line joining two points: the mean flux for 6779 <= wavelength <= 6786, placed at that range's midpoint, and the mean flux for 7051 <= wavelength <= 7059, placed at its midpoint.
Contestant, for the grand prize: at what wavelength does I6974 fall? 6972.46 angstrom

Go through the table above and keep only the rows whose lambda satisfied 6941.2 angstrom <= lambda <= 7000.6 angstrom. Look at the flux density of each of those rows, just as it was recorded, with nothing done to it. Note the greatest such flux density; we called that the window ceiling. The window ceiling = 9.38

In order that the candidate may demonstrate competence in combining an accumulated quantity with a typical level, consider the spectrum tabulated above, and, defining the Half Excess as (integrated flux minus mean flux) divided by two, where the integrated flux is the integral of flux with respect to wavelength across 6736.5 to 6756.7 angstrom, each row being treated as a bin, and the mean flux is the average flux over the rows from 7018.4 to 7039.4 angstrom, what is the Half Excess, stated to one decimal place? 67.6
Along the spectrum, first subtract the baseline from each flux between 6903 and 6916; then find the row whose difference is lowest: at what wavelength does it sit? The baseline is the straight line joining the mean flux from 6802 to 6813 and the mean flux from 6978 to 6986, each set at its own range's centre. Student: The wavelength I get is 6903.76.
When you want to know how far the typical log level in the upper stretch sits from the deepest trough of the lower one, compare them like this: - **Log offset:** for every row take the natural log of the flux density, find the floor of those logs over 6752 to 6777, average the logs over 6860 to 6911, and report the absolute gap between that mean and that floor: 0.272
